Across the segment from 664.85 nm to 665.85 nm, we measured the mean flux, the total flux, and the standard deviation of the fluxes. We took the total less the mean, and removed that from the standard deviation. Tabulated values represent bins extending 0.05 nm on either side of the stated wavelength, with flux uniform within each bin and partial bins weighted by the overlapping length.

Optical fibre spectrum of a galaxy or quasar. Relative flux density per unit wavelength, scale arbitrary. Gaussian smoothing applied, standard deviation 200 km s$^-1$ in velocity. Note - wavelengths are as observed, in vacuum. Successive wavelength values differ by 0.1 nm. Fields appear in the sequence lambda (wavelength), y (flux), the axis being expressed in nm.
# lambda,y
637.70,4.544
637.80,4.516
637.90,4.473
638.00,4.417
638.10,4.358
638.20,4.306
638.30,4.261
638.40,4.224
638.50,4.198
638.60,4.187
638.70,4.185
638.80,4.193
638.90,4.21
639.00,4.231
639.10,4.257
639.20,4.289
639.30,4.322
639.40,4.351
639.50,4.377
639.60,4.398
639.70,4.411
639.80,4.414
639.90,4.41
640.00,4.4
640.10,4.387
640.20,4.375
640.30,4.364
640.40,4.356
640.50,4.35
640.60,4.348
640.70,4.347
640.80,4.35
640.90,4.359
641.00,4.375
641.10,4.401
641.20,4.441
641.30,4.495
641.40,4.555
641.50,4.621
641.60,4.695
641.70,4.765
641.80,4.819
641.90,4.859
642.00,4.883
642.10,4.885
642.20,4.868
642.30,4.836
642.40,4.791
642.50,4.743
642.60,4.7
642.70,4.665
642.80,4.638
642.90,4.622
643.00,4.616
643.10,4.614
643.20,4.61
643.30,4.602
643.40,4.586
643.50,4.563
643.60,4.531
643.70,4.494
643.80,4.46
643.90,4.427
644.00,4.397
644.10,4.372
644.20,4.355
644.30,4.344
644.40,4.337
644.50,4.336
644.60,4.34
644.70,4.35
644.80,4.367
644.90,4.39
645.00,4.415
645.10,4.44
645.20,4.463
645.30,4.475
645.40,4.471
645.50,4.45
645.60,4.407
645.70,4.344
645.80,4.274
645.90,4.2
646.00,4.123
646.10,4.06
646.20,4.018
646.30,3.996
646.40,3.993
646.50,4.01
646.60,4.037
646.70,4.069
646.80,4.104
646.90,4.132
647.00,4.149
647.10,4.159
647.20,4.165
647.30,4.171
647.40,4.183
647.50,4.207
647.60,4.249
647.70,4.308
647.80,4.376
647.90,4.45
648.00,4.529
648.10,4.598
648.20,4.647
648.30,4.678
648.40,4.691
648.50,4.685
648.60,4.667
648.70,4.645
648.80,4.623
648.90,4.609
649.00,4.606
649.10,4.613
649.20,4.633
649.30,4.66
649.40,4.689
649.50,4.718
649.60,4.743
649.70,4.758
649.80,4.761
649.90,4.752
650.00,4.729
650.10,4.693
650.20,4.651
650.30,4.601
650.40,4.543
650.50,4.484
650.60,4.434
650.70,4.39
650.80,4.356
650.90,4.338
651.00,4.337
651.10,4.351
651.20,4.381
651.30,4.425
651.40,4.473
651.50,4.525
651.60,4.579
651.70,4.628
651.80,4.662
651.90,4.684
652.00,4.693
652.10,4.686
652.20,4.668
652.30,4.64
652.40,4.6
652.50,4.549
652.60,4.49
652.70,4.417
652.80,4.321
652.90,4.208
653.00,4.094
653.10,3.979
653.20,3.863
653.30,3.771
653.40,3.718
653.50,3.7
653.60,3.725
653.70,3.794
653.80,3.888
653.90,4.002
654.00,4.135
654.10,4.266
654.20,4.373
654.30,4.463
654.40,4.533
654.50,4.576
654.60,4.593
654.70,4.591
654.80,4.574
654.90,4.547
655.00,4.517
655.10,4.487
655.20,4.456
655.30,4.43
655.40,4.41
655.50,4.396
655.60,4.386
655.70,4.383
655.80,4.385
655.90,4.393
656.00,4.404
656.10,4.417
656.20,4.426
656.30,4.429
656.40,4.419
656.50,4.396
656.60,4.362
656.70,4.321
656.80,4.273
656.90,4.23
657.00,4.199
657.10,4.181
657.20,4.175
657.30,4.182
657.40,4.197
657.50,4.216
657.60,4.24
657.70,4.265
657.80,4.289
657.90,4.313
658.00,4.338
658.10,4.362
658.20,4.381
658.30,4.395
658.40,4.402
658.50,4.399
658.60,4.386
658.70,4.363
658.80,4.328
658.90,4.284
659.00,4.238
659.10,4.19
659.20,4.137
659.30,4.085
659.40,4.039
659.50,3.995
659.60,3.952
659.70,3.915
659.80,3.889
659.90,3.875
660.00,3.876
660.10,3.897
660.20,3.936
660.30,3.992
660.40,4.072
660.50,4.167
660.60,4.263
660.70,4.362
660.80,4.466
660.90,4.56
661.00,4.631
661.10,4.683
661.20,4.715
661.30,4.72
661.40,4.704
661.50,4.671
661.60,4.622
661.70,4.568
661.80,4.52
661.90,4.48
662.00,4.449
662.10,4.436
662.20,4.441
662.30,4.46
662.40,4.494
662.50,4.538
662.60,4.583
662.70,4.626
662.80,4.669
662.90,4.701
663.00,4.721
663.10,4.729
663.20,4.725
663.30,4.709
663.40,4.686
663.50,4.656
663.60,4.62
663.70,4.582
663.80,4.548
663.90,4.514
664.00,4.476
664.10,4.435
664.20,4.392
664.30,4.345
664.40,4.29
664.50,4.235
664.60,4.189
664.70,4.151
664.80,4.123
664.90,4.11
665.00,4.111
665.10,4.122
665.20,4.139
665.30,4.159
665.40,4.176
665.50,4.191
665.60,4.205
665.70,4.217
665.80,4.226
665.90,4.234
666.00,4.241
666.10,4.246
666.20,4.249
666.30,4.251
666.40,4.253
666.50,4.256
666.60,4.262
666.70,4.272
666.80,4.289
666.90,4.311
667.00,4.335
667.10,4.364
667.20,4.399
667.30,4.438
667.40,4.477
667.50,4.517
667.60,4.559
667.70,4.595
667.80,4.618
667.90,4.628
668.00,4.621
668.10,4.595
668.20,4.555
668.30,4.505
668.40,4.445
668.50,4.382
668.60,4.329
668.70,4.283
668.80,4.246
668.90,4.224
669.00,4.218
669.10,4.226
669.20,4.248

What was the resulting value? -37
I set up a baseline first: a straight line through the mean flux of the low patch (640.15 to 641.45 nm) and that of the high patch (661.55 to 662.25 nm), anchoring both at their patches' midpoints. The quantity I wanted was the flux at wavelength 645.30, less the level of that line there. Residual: 0.1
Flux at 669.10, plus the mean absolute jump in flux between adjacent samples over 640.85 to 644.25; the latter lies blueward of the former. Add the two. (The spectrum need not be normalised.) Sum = 4.26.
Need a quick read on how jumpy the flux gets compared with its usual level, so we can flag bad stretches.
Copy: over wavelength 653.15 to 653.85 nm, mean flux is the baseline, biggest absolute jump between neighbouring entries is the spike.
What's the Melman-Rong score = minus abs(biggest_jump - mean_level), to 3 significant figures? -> -3.69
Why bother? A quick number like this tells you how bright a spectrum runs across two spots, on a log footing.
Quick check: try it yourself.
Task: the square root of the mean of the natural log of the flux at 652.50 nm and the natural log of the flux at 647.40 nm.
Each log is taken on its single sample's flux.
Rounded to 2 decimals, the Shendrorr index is 1.21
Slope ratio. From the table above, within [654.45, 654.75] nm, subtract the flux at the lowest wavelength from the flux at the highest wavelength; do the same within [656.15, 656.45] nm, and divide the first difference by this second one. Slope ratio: -2.1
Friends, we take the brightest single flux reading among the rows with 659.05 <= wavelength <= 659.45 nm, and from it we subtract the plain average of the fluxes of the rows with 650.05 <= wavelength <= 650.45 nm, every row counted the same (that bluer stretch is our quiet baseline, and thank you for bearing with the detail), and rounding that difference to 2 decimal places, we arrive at -0.43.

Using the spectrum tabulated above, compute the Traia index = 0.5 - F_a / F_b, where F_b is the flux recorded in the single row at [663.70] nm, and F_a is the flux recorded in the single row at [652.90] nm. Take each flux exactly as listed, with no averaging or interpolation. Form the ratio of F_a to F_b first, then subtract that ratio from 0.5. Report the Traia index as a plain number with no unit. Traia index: -0.418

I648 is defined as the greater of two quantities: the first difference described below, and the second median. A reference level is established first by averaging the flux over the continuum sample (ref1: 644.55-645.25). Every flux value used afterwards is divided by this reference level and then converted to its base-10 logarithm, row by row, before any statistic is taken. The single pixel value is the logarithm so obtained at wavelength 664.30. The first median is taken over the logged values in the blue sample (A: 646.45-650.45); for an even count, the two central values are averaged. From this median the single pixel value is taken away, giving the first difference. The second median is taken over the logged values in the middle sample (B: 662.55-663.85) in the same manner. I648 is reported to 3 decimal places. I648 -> 0.026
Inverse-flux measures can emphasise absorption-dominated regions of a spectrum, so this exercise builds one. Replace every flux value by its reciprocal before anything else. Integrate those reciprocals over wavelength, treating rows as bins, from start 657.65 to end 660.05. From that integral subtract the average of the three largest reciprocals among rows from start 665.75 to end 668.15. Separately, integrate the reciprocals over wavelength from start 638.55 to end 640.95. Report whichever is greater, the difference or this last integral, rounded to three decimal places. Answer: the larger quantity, 0.555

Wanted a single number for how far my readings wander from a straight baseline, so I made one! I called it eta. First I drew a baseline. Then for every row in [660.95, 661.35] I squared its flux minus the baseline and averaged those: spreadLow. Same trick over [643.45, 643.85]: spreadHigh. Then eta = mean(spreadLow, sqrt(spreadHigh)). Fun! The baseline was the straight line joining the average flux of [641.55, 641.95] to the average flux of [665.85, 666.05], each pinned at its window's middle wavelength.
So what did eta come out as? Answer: 0.175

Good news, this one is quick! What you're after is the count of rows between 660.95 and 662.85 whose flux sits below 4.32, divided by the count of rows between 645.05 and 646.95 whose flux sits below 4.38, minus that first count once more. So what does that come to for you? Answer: 0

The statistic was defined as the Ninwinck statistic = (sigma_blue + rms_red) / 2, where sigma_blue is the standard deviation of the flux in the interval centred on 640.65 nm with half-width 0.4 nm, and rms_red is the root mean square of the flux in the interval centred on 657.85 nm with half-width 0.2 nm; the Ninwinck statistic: 2.16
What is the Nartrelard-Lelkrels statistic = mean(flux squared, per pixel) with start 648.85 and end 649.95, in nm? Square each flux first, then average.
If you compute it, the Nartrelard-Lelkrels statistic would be 22.0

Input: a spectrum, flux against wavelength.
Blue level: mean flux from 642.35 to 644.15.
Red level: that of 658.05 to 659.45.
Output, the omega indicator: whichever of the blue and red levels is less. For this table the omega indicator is 4.28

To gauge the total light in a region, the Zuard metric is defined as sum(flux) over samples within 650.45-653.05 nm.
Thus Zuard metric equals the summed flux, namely 116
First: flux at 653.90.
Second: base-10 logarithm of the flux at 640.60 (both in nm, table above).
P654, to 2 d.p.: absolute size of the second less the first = 3.36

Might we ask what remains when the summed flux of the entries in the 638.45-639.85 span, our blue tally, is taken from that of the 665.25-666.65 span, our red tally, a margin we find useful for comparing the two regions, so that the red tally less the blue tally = -1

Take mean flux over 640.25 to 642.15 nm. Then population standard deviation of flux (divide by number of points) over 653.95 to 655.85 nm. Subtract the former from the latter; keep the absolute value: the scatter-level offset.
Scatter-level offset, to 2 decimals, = 4.43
